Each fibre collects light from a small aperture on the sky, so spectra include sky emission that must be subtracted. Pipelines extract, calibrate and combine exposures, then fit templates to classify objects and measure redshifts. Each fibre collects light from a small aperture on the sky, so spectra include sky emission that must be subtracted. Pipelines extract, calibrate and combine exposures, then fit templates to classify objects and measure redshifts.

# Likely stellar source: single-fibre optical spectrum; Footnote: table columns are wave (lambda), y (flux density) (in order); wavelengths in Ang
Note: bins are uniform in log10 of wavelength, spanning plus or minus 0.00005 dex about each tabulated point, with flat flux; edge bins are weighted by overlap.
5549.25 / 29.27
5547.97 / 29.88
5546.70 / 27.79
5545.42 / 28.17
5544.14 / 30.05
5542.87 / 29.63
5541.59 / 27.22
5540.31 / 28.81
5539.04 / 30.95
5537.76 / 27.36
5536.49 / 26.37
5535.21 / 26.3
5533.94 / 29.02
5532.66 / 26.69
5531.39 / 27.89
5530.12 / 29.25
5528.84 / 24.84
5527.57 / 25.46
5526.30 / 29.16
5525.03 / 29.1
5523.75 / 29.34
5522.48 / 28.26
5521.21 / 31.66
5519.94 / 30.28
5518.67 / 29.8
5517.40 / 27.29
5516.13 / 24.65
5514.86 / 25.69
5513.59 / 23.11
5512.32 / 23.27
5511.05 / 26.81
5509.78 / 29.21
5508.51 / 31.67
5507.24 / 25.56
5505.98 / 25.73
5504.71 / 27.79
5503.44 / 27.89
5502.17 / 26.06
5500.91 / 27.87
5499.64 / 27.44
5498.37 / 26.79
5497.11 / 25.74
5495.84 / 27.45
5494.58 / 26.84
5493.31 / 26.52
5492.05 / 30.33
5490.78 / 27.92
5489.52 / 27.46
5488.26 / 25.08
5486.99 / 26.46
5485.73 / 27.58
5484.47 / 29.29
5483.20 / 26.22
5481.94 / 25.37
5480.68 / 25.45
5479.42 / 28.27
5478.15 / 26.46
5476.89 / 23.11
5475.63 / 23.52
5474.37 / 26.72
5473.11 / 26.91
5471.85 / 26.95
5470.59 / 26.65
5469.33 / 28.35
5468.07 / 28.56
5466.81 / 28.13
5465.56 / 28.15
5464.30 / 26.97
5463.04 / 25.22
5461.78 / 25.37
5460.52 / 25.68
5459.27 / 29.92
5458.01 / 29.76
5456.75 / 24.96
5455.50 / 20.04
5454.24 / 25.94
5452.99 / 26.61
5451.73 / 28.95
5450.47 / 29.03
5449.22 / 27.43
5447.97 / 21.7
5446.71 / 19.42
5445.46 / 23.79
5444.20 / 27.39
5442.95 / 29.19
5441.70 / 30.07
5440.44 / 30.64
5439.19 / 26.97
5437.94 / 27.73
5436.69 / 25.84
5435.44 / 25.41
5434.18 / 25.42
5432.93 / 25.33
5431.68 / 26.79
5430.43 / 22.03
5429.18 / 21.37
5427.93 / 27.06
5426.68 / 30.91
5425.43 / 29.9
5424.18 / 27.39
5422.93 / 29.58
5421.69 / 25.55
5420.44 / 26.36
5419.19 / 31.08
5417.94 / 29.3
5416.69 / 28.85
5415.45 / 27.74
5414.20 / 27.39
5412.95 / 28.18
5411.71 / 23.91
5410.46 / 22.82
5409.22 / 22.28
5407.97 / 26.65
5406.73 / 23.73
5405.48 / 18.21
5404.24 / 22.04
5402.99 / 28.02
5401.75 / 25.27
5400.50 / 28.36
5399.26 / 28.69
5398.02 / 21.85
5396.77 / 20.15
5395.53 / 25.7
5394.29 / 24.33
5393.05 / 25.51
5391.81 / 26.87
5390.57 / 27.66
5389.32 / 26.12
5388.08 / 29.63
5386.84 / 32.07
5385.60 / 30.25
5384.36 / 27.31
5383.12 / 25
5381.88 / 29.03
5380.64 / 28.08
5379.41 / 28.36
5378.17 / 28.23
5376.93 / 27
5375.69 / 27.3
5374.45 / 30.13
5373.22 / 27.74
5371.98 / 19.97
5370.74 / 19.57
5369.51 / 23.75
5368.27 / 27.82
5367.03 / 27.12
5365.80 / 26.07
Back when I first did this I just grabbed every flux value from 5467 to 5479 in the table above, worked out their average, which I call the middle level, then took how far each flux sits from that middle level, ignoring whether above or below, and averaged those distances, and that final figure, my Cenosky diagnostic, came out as 1.35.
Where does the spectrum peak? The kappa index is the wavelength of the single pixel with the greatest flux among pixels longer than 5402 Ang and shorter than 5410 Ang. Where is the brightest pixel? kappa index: 5402.99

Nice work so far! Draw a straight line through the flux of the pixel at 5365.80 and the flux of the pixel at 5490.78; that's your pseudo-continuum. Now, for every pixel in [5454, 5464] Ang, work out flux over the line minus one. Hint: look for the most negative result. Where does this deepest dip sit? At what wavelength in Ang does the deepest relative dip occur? 5455.50 Ang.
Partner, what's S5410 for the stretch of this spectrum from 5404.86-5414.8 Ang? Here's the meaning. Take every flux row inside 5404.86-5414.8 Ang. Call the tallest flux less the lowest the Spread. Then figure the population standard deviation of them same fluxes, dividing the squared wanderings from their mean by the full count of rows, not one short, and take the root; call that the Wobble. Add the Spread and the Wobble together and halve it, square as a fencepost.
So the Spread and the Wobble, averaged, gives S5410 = 6.5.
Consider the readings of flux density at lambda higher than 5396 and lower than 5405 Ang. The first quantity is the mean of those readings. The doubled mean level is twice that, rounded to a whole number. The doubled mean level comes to 50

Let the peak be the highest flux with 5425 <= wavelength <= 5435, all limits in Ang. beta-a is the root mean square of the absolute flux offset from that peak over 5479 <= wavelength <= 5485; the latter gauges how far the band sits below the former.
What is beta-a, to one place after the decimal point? 4.3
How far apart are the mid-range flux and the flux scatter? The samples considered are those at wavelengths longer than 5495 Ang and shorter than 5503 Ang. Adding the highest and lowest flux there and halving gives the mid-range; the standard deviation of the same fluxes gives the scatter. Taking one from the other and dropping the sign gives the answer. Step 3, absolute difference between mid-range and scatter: 26.0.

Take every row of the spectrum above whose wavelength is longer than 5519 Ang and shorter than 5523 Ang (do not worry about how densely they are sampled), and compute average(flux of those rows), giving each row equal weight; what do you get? 30.1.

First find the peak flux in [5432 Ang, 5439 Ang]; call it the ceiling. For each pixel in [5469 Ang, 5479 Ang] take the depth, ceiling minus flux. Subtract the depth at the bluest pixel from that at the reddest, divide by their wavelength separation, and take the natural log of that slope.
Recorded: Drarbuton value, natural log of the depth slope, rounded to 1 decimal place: -1.5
